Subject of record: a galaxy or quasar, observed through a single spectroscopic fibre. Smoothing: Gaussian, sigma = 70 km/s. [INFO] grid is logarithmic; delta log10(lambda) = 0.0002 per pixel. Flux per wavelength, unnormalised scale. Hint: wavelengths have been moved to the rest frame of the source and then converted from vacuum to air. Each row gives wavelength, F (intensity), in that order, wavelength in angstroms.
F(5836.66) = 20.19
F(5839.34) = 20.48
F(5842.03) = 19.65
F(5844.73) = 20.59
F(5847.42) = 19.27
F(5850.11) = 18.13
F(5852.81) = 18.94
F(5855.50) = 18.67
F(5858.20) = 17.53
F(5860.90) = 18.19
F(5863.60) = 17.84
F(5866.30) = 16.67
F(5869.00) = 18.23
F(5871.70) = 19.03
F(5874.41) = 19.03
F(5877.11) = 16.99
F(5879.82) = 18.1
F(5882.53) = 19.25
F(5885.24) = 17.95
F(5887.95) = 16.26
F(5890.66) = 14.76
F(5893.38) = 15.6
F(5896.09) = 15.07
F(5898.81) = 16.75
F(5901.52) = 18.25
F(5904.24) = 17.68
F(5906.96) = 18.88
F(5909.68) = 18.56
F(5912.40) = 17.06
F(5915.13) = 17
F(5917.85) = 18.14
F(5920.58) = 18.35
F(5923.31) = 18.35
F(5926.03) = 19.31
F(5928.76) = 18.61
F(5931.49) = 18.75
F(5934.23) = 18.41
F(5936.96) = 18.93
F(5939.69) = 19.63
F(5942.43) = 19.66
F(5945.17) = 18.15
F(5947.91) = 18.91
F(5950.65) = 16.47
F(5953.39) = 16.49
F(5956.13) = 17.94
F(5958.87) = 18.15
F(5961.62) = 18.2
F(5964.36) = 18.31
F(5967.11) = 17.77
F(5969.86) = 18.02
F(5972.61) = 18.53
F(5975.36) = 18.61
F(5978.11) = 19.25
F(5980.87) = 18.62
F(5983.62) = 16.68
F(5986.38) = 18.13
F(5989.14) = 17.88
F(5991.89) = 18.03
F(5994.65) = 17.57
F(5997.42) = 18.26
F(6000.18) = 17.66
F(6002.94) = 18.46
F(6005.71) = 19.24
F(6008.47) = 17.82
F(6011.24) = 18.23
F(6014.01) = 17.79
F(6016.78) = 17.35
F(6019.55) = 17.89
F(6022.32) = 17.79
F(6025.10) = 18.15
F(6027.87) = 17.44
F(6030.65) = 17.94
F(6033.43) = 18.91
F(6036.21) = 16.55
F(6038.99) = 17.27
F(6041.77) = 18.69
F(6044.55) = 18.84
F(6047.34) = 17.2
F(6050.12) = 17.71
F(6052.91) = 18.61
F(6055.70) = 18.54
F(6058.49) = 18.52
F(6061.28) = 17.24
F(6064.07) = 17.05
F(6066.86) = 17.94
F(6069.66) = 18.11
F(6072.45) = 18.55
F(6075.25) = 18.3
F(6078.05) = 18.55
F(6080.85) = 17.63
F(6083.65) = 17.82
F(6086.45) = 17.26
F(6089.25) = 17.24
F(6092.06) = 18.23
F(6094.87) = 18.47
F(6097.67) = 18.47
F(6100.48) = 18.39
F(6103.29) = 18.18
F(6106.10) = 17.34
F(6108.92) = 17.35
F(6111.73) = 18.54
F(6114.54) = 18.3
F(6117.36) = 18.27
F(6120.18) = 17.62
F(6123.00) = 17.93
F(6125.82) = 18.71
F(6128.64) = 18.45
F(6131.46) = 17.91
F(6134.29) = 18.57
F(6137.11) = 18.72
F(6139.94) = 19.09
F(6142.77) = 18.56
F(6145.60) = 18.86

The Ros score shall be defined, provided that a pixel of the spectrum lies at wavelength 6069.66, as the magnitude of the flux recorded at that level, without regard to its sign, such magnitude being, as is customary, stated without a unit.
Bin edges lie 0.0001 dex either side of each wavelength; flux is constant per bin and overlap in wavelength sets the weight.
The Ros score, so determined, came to 18.11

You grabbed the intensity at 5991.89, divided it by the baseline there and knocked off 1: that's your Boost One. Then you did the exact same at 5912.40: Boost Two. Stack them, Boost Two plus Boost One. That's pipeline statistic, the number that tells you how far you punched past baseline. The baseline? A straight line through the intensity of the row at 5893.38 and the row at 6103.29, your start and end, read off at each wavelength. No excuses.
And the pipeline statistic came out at 0.15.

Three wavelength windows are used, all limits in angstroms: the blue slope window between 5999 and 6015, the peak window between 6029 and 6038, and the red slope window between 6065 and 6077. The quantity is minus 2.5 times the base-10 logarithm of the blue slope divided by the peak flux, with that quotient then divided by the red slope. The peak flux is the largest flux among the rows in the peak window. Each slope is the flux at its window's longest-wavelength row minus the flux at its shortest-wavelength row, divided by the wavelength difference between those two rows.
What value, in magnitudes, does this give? 4.8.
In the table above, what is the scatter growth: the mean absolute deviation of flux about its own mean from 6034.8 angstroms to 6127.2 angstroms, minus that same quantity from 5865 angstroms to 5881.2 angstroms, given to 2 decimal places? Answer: -0.27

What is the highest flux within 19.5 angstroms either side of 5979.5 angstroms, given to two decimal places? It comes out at 19.25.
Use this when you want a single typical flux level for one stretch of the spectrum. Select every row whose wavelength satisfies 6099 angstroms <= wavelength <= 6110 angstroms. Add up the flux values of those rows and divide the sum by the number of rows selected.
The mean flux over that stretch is 17.8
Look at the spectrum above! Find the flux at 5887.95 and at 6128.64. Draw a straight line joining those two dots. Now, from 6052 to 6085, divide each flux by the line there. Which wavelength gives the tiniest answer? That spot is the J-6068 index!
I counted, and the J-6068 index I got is 6064.07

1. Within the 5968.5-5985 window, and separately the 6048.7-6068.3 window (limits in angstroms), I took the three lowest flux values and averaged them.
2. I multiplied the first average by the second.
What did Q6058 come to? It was 308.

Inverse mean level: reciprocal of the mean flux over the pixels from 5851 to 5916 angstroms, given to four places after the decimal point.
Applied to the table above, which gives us 0.0568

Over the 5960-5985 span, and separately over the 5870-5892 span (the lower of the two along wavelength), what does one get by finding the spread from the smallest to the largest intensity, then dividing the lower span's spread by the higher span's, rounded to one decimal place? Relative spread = 1.7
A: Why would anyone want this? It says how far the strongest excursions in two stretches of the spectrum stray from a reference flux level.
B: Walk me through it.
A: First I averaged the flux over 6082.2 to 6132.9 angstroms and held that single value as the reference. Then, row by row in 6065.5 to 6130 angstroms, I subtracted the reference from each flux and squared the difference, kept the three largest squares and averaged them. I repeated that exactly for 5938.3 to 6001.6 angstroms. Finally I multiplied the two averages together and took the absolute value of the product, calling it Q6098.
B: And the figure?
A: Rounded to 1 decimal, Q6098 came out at 1.4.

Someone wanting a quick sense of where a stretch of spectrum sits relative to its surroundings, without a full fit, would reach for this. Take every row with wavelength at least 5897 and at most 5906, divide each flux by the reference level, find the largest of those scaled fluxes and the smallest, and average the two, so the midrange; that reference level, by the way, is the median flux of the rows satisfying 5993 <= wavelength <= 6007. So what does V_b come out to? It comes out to 0.96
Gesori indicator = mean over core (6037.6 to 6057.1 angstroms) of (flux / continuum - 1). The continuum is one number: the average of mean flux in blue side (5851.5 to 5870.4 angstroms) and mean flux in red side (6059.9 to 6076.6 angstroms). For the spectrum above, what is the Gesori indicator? 0.010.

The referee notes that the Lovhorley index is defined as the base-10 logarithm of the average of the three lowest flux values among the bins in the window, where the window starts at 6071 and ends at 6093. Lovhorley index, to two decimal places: 1.24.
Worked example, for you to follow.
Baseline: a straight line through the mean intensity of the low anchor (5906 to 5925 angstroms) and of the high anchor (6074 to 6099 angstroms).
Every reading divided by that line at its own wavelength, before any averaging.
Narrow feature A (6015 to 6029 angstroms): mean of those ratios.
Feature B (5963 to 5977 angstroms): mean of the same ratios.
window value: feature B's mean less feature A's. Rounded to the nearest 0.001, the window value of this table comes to 0.028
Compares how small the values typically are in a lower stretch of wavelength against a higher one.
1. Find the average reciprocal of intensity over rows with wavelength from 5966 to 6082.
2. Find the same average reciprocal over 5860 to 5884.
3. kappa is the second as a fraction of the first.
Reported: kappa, 0.995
